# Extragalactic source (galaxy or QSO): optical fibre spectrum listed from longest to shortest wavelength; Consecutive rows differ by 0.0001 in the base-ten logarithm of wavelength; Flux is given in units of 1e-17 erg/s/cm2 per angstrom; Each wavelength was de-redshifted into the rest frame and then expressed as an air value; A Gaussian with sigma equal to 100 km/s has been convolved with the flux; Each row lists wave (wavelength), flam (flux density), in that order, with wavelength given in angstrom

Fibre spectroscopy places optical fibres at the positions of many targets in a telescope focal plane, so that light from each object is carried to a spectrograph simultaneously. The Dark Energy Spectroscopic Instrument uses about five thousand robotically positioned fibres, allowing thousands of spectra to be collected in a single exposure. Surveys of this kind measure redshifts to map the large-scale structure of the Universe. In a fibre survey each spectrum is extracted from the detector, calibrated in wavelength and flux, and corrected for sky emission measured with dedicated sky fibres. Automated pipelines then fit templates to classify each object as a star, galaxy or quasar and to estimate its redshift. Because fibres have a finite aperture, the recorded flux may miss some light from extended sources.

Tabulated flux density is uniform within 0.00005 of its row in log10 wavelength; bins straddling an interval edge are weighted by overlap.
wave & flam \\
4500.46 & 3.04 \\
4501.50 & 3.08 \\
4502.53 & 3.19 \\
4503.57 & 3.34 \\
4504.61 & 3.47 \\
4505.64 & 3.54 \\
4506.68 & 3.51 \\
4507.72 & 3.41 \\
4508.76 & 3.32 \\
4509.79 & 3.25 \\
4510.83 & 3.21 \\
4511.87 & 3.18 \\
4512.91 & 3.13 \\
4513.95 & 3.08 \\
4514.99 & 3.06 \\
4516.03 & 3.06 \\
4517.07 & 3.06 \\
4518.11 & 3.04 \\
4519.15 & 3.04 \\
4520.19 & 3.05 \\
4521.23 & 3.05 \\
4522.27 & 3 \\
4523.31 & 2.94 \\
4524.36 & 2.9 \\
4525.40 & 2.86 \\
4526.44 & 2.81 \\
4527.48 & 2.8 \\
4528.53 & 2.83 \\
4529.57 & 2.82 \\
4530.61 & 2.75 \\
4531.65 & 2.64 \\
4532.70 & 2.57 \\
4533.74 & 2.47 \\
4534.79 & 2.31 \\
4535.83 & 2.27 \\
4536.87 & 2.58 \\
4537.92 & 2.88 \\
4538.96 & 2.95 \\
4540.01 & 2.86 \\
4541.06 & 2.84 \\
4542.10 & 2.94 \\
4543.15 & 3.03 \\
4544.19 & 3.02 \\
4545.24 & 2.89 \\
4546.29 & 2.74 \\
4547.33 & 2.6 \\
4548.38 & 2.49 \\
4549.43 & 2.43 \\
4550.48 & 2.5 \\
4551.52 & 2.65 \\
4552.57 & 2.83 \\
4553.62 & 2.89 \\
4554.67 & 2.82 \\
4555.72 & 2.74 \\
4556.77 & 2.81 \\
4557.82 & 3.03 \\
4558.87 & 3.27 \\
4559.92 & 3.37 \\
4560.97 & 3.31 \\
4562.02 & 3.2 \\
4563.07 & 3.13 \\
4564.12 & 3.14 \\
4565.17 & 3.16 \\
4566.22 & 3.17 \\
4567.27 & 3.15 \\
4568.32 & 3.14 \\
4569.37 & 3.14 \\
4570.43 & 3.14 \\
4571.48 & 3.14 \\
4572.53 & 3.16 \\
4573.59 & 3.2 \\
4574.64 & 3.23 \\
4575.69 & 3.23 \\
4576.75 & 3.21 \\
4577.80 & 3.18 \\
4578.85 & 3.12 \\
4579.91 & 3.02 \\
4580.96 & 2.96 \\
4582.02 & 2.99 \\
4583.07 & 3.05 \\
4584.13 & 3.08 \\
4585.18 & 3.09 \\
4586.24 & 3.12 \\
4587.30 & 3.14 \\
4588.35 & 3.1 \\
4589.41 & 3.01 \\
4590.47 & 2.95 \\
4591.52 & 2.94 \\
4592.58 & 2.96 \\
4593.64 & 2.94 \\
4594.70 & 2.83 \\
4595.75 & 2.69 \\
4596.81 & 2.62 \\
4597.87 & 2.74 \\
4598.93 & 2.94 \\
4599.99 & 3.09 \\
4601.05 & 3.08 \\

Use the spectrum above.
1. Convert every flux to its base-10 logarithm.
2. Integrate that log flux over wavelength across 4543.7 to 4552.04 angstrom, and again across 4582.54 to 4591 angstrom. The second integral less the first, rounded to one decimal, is 0.6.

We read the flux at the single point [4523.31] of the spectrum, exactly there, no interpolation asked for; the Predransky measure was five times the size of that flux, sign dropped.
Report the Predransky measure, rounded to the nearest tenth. 14.7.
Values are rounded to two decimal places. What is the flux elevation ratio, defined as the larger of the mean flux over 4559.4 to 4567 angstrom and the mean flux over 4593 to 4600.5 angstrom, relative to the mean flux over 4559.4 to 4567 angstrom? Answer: 1.00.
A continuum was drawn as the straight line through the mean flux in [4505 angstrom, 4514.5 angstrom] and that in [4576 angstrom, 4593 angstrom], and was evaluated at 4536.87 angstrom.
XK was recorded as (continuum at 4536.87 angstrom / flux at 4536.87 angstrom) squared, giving 1.5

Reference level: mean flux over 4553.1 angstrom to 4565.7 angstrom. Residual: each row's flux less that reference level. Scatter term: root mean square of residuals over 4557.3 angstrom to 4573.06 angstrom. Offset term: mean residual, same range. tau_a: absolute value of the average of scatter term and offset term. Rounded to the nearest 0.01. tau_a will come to 0.12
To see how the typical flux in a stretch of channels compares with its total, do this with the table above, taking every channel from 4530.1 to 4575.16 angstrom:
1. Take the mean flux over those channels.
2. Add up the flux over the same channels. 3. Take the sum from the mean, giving -122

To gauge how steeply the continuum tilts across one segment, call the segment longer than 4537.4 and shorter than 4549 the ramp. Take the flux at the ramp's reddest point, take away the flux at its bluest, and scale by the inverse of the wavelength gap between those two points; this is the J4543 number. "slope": -0.037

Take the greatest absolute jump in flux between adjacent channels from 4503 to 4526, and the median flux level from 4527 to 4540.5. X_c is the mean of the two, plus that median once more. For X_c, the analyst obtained 4.2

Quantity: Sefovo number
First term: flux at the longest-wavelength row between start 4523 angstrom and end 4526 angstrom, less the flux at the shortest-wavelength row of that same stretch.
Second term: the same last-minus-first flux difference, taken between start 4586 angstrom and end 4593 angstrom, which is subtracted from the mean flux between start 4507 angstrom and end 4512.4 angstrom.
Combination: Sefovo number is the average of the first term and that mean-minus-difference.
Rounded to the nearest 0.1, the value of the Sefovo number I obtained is 1.7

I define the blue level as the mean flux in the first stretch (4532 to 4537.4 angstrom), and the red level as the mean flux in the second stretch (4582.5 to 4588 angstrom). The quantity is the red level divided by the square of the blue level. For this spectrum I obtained 0.52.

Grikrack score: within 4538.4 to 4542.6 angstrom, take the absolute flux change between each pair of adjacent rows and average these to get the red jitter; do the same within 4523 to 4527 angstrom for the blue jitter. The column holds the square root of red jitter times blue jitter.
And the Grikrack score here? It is 0.06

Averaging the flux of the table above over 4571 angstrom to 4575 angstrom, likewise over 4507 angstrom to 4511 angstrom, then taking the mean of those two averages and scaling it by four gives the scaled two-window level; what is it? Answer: 13.0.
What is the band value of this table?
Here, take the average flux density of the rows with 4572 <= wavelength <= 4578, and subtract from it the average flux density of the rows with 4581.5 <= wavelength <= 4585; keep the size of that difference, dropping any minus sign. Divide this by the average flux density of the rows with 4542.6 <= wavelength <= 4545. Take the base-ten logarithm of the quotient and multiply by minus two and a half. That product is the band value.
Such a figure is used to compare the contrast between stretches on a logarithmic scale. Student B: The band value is 3.2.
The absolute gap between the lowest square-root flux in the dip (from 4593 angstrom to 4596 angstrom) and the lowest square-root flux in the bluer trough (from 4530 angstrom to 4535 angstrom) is 0.12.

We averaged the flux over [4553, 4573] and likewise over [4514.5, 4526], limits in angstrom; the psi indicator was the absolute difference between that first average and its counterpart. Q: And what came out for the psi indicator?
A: 0.10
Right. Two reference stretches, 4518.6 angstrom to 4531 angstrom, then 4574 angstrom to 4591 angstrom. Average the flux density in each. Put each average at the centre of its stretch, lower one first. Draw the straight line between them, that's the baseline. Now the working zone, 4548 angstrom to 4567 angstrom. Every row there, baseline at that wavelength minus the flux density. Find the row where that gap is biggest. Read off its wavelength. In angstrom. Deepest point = 4549.43 angstrom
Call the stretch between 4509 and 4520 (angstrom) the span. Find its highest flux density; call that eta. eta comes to 3.25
